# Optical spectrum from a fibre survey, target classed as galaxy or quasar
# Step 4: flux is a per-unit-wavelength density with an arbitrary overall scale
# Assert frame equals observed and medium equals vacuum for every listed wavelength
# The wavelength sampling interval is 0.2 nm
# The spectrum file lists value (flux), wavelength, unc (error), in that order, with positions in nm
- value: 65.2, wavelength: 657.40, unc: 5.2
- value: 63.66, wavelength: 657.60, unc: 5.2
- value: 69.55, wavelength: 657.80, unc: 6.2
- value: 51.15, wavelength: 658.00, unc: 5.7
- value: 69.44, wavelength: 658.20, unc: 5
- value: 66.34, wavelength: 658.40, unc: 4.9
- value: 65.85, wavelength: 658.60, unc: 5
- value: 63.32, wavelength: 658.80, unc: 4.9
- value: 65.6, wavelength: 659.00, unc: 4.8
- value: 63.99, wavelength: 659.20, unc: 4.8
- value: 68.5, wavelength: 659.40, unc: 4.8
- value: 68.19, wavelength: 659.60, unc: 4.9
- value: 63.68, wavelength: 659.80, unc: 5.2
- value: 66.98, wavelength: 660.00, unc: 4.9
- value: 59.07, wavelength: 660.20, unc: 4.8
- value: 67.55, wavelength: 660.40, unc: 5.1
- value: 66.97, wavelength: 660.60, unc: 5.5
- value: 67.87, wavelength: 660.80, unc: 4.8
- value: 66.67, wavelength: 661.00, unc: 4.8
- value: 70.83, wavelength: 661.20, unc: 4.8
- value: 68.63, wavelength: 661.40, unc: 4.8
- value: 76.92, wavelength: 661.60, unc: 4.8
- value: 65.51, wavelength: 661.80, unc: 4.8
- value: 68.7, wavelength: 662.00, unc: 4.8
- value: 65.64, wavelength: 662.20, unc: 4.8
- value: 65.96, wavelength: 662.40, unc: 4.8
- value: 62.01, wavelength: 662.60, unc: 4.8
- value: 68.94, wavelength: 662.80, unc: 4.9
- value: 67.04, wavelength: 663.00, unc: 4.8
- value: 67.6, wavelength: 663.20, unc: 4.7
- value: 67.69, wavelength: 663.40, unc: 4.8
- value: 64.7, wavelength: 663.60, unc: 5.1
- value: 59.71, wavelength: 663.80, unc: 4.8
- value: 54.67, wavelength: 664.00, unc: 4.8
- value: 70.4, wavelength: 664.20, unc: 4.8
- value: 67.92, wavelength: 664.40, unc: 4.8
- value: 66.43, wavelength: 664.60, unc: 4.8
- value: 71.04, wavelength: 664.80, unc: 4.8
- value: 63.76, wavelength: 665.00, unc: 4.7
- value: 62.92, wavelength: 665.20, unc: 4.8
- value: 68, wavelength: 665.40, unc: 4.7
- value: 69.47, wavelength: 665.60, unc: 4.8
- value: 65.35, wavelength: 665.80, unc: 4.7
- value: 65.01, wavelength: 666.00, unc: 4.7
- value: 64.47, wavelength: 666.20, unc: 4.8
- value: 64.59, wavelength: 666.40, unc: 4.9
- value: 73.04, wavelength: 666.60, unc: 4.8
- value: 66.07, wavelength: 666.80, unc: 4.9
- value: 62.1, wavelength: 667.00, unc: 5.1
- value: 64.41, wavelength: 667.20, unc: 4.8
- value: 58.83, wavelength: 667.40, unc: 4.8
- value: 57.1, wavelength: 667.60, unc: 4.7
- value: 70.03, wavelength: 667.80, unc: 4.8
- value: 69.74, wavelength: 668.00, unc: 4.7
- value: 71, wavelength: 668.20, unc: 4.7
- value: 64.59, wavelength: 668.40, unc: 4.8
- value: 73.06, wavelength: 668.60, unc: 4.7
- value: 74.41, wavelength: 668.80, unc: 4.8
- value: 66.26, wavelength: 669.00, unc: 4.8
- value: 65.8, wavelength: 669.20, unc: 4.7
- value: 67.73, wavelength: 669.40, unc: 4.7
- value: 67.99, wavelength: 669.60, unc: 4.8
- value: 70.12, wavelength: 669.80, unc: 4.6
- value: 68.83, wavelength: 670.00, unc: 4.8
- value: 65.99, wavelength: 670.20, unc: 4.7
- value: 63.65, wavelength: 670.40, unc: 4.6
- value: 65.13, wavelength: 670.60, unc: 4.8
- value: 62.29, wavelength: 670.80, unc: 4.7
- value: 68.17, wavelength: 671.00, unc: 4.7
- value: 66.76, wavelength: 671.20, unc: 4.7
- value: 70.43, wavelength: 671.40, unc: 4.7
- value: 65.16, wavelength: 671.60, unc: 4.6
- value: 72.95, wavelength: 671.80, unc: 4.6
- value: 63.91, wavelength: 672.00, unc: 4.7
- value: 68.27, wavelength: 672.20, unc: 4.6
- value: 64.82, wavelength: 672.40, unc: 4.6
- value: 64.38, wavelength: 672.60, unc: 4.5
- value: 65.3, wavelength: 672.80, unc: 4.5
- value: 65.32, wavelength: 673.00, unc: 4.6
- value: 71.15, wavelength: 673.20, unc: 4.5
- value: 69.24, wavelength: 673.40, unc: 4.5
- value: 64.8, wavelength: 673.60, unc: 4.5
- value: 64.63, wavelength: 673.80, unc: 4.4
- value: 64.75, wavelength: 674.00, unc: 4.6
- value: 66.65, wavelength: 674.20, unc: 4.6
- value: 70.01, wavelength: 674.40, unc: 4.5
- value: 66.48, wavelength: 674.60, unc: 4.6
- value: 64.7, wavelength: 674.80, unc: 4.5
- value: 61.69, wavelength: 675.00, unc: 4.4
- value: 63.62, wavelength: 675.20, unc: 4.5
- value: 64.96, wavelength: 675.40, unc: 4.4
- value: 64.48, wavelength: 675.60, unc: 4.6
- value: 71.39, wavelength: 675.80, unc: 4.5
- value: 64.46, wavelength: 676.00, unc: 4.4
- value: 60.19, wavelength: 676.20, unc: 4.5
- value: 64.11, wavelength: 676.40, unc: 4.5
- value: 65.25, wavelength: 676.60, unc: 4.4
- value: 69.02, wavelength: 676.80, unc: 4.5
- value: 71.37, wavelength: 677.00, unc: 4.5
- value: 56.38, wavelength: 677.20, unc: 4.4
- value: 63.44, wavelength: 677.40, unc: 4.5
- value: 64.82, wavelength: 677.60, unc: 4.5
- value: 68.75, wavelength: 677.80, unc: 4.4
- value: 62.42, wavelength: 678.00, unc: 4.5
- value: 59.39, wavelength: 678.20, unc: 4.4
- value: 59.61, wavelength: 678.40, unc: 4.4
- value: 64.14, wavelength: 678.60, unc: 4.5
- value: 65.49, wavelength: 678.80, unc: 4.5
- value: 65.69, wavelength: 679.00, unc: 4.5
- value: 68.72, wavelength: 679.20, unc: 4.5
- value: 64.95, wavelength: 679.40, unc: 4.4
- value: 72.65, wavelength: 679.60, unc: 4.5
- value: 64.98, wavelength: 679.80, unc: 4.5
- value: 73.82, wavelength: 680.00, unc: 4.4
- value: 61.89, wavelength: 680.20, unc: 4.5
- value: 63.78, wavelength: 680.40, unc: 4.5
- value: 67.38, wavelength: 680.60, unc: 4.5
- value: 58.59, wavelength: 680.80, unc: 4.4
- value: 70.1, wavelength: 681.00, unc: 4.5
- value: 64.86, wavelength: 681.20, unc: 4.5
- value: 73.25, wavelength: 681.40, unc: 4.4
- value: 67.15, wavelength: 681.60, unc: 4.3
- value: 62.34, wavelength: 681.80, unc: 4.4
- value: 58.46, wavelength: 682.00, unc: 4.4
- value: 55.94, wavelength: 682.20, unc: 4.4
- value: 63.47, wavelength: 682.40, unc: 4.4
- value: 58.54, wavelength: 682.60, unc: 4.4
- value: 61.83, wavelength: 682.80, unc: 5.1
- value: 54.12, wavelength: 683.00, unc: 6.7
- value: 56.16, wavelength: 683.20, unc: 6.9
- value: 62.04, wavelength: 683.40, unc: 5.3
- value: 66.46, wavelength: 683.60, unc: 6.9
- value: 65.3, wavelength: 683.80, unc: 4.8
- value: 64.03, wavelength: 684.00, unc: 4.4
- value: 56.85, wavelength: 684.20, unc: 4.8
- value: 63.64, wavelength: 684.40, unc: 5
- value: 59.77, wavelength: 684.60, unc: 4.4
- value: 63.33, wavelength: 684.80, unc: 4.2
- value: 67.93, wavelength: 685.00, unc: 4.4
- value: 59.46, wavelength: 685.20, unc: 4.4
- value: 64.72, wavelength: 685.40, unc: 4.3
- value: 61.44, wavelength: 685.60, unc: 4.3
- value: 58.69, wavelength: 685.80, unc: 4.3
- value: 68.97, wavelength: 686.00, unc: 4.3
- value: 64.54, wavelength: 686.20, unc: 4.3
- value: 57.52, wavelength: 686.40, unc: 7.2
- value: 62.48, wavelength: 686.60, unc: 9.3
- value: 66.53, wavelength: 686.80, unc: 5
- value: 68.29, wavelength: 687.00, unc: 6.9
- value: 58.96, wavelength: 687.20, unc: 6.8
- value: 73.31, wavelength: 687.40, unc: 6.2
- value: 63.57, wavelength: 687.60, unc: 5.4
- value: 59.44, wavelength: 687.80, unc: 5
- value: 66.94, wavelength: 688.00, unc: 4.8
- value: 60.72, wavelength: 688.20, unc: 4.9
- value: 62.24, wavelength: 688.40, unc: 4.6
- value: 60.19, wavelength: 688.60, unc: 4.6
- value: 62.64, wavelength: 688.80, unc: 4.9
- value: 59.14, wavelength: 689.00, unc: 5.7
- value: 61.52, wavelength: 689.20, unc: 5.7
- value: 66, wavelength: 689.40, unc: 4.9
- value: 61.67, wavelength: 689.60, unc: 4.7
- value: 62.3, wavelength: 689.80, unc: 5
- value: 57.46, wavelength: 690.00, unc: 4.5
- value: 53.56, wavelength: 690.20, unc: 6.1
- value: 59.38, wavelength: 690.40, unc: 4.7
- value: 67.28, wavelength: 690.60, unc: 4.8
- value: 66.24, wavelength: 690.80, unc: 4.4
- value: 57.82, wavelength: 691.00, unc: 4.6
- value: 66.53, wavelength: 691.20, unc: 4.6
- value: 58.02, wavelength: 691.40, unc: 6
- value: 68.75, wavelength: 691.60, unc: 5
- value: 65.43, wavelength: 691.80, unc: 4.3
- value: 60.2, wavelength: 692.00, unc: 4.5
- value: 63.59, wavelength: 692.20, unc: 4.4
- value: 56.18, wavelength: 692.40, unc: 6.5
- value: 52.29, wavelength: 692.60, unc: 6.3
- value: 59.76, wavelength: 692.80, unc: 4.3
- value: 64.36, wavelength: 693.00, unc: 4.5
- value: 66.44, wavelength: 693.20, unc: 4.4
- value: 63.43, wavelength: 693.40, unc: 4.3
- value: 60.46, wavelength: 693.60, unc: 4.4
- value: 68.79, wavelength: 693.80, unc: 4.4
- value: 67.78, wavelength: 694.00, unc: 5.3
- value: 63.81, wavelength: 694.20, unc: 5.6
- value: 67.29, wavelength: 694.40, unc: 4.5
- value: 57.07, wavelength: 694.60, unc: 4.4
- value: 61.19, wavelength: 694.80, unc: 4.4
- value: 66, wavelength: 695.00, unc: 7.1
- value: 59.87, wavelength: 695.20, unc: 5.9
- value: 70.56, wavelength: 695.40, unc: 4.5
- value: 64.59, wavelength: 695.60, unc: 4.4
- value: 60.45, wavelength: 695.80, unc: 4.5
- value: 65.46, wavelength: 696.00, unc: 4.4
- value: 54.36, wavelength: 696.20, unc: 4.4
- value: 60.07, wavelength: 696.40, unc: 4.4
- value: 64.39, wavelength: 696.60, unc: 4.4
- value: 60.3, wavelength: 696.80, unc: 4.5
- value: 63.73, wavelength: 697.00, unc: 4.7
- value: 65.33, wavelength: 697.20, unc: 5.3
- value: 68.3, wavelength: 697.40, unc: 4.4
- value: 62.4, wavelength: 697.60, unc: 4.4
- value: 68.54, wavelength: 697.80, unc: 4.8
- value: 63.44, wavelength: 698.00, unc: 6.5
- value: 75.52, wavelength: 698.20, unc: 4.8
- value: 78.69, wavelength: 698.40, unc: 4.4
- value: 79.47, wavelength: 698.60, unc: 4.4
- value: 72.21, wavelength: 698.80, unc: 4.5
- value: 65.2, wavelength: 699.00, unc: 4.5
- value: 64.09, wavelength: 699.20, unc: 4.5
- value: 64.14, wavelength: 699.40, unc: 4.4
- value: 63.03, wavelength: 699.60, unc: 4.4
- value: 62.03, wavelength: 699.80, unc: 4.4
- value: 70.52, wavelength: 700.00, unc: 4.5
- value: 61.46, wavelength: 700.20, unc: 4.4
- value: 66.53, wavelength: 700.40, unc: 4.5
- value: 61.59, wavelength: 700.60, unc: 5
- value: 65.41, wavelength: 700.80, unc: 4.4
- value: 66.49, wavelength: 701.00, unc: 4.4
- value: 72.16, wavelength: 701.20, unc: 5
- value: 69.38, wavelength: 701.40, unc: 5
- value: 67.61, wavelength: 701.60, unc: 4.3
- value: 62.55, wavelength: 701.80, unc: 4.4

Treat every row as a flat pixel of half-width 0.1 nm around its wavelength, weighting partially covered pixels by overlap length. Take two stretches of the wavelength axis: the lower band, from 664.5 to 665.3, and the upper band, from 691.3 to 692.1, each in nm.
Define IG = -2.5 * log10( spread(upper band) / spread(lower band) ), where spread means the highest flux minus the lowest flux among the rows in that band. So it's -0.3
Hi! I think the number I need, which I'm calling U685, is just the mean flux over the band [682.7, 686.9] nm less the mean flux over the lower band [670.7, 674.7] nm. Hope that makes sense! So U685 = -4.6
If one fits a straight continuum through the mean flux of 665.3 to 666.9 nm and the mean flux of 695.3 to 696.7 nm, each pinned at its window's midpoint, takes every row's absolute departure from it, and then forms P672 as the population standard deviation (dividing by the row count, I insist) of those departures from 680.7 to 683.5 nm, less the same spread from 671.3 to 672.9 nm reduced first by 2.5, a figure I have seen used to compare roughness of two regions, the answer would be 3.7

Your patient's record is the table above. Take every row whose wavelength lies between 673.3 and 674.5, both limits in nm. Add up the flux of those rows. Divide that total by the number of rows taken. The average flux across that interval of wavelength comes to 66.7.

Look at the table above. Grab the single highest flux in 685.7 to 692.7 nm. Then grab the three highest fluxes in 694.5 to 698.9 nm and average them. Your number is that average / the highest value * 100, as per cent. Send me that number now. 106.3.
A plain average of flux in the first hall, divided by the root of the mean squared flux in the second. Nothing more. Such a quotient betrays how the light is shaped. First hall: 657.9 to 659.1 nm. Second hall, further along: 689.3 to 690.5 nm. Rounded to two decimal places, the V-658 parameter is 1.06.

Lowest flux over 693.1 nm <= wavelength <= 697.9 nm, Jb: 54.36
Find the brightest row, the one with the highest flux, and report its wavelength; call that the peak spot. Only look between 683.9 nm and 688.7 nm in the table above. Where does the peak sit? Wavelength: 687.40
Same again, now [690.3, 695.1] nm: 693.80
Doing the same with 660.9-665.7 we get 661.60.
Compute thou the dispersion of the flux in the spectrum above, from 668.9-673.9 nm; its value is 2.6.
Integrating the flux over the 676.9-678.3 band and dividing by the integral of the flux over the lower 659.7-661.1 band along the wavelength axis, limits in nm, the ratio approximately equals 0.97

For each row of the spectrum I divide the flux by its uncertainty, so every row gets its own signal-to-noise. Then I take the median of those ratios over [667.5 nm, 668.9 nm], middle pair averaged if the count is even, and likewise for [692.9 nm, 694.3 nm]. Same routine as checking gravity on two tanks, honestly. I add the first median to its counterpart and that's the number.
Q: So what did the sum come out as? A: 29.1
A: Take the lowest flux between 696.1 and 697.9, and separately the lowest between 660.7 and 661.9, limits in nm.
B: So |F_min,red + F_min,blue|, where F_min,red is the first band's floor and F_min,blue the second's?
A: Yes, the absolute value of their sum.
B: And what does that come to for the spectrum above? 120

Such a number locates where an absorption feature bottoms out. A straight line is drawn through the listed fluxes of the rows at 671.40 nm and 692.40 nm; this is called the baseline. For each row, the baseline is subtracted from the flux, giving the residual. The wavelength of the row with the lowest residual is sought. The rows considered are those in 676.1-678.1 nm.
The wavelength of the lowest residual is 677.20 nm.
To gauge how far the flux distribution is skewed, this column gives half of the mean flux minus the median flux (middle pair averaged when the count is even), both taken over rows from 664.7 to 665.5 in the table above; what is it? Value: 0.3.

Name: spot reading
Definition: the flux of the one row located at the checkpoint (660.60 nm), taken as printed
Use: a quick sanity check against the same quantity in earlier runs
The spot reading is 66.97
